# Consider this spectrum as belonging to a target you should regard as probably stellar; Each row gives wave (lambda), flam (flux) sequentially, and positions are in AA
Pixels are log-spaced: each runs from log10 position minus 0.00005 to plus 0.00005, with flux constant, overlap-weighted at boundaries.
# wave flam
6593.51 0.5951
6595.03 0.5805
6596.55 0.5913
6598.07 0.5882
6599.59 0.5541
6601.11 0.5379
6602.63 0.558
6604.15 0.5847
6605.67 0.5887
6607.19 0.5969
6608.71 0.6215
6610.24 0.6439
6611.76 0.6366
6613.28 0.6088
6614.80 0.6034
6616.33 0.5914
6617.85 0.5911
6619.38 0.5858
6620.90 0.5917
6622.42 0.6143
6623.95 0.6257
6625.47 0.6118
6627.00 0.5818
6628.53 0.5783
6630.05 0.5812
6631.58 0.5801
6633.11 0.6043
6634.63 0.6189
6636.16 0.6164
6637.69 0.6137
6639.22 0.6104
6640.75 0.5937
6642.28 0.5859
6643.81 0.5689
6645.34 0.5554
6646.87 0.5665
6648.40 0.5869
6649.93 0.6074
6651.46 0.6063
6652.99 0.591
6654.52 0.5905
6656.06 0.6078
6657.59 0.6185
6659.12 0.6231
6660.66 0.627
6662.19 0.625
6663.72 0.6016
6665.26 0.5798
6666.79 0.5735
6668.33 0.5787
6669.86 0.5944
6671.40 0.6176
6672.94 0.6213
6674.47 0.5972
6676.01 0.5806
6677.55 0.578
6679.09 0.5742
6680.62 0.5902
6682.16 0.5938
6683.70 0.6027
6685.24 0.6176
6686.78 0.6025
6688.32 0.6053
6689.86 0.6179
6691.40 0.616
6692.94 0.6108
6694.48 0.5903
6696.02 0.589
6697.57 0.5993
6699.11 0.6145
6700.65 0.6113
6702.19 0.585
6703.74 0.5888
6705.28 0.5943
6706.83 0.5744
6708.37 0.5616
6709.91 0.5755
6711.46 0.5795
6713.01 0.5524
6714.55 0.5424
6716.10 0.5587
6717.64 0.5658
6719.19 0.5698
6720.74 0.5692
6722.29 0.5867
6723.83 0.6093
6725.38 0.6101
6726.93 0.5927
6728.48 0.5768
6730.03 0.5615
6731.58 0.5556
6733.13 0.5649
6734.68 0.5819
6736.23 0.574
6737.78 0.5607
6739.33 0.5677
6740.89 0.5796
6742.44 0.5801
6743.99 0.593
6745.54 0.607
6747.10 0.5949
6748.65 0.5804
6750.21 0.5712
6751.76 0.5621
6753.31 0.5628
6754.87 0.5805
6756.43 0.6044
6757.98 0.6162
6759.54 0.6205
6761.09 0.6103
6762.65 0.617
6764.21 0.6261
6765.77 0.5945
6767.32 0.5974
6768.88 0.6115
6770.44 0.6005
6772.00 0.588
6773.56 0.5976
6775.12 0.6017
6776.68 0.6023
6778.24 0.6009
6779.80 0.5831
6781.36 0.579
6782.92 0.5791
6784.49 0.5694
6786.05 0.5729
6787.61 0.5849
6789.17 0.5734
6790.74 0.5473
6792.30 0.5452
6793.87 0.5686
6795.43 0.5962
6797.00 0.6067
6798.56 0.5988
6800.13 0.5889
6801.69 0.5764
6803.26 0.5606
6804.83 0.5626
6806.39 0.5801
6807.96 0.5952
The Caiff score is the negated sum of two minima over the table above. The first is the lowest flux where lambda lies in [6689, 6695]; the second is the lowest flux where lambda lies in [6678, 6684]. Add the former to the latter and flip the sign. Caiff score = -1.16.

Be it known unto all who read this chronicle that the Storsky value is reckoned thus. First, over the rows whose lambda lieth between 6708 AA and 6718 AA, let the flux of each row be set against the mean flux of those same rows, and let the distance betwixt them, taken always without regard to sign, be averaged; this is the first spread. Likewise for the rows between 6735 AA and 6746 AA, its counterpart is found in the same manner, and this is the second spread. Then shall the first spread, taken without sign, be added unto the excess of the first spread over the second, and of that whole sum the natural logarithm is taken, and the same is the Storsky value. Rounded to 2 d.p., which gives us -4.81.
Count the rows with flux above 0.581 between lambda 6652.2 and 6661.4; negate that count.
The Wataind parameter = -6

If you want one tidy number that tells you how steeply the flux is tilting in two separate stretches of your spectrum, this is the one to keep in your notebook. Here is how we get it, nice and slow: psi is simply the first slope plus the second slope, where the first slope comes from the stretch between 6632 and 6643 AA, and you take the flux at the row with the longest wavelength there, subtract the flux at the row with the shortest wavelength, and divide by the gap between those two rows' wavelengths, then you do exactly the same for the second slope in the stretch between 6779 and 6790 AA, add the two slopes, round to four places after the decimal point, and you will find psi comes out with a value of -0.0030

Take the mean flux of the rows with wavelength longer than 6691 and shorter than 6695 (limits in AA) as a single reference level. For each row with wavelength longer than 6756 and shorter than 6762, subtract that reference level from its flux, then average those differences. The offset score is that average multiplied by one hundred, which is 0.7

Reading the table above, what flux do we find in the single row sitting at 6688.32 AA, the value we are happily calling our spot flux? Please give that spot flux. 0.6053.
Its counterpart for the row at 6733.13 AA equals 0.5649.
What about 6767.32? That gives 0.5974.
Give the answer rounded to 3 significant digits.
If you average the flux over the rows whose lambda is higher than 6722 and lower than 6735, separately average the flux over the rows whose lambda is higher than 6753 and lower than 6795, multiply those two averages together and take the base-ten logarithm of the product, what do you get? -0.464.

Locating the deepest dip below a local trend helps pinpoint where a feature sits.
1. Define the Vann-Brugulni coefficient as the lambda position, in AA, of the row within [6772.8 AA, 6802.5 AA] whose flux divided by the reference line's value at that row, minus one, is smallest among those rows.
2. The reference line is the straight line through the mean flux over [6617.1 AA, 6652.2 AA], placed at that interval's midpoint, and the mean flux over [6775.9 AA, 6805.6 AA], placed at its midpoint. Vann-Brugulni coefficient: 6792.30 AA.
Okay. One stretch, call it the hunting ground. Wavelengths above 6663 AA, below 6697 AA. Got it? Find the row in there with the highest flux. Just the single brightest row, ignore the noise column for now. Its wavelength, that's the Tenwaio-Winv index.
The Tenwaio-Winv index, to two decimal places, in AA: 6672.94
